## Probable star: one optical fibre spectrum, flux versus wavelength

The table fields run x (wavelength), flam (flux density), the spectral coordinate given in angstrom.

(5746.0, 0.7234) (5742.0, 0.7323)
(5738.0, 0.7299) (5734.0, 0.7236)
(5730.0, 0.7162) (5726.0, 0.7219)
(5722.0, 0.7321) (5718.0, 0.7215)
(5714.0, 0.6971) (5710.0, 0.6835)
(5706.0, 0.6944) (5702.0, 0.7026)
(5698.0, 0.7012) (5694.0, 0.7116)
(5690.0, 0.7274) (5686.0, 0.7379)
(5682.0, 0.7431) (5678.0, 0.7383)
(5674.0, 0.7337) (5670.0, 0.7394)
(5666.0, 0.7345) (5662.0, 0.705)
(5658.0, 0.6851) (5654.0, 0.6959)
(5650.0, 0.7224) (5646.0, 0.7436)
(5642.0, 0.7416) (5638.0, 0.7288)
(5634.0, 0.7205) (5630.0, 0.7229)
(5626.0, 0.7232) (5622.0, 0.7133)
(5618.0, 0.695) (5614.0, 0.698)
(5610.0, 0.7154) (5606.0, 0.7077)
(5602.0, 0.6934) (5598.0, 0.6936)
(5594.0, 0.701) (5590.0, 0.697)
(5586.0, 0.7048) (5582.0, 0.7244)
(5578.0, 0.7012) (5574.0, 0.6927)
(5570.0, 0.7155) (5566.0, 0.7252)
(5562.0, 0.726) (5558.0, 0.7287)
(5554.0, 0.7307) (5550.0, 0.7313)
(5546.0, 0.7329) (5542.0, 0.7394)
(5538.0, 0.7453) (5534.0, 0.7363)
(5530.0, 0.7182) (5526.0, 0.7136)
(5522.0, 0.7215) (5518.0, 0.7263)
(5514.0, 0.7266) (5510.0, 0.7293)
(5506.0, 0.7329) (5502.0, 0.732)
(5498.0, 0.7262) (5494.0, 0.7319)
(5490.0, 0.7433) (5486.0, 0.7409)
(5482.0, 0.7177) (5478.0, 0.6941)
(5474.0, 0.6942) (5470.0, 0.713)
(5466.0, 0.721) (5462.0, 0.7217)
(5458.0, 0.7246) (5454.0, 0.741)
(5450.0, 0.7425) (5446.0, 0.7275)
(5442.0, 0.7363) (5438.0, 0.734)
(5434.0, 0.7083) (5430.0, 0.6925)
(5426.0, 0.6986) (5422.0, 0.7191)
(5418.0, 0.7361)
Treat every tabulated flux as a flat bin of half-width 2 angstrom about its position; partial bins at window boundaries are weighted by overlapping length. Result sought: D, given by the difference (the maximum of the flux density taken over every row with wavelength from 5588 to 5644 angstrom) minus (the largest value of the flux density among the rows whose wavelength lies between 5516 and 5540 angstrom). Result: -0.004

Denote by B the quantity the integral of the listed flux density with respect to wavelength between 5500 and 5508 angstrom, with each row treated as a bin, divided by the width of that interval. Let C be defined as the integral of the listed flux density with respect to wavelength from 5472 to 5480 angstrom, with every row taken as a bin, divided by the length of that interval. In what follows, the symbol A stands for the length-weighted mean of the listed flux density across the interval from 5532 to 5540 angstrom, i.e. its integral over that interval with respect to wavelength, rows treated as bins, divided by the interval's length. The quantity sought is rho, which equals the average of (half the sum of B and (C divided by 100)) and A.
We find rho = 0.555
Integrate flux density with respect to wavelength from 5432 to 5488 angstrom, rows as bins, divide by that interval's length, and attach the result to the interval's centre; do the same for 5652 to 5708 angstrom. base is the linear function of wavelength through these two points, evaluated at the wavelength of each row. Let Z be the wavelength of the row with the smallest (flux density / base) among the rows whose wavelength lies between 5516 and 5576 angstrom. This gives 5574.0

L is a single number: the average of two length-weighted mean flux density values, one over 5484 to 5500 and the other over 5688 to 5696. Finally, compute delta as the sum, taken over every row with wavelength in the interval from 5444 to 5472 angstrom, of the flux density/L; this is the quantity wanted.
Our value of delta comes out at 7.00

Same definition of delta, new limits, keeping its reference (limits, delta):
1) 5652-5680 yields 6.92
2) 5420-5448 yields 6.89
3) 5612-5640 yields 6.87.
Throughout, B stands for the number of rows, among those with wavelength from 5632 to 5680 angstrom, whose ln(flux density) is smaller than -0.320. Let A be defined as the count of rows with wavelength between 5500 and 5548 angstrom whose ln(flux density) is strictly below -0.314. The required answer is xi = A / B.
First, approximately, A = 6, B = 5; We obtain 1.2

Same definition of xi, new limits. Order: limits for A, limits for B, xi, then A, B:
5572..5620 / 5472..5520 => 4.0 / 12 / 3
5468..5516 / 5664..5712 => 1.4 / 7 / 5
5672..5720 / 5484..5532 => 2.7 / 8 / 3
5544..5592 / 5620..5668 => 1.1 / 9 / 8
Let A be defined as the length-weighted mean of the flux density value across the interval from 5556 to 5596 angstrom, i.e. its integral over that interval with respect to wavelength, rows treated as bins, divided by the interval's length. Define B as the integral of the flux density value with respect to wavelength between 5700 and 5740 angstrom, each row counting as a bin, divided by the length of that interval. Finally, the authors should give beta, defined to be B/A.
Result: 1.00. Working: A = 0.712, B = 0.712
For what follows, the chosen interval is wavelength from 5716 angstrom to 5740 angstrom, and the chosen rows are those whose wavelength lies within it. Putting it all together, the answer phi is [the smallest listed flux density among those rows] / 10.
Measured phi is 0.0716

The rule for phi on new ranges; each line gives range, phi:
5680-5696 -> 0.0712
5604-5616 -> 0.0698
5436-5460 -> 0.0725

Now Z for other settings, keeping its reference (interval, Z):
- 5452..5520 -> 5478.0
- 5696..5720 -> 5710.0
